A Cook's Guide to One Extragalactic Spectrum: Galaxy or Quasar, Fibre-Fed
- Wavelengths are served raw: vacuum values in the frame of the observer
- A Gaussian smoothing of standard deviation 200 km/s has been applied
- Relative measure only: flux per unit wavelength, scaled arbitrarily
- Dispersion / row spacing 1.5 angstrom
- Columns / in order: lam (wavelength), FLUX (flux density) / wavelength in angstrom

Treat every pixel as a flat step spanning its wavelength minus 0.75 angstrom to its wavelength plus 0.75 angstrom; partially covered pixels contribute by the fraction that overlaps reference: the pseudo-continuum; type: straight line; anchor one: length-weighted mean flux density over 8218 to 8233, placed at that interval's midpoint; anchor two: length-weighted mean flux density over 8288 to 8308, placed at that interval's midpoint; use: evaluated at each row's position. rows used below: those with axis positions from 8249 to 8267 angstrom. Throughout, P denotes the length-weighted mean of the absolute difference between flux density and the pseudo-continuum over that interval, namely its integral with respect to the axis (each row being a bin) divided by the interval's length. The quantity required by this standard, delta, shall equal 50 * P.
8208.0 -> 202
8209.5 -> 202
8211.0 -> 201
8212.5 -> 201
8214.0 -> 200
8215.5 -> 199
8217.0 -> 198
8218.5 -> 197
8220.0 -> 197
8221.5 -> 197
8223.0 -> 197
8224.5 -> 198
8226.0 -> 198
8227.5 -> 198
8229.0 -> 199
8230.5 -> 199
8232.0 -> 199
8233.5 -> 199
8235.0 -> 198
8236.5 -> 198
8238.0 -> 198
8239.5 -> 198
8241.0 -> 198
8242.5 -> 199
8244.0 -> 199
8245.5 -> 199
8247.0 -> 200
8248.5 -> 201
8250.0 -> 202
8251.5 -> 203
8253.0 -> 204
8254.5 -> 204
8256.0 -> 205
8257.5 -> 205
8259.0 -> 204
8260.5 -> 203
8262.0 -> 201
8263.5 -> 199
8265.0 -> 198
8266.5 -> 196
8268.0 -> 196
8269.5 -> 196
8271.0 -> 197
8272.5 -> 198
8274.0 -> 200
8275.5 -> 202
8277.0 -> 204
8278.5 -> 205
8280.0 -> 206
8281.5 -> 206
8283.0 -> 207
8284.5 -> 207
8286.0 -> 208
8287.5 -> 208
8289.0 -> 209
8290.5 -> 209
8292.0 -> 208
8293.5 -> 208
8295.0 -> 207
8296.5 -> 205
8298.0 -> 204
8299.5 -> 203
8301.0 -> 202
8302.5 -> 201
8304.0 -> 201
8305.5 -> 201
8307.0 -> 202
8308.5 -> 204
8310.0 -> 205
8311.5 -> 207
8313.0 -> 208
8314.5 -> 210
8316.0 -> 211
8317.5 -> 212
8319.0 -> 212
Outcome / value 149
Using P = 3.0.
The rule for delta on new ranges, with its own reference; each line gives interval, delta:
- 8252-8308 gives 168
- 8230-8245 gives 40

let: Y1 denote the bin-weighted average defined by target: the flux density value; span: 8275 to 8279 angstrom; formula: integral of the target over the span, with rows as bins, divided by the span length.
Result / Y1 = 204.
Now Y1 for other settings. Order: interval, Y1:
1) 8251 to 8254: 204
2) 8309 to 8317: 208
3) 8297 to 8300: 204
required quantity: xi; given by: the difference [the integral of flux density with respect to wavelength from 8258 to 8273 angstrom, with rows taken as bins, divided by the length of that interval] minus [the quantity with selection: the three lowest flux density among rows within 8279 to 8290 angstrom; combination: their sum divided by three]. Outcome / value -7.4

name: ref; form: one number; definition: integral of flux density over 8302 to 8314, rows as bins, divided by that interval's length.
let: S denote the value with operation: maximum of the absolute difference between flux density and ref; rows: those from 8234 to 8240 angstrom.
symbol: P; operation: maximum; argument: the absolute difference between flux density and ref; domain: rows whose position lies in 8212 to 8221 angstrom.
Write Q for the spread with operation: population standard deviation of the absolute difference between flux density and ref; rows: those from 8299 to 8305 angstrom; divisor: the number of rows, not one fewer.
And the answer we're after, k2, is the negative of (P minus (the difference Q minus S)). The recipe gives -11.8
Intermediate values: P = 6.8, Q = 0.83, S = 5.8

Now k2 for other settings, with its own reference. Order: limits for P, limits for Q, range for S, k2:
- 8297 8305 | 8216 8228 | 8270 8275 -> -9.1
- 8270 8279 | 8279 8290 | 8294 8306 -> -9.0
